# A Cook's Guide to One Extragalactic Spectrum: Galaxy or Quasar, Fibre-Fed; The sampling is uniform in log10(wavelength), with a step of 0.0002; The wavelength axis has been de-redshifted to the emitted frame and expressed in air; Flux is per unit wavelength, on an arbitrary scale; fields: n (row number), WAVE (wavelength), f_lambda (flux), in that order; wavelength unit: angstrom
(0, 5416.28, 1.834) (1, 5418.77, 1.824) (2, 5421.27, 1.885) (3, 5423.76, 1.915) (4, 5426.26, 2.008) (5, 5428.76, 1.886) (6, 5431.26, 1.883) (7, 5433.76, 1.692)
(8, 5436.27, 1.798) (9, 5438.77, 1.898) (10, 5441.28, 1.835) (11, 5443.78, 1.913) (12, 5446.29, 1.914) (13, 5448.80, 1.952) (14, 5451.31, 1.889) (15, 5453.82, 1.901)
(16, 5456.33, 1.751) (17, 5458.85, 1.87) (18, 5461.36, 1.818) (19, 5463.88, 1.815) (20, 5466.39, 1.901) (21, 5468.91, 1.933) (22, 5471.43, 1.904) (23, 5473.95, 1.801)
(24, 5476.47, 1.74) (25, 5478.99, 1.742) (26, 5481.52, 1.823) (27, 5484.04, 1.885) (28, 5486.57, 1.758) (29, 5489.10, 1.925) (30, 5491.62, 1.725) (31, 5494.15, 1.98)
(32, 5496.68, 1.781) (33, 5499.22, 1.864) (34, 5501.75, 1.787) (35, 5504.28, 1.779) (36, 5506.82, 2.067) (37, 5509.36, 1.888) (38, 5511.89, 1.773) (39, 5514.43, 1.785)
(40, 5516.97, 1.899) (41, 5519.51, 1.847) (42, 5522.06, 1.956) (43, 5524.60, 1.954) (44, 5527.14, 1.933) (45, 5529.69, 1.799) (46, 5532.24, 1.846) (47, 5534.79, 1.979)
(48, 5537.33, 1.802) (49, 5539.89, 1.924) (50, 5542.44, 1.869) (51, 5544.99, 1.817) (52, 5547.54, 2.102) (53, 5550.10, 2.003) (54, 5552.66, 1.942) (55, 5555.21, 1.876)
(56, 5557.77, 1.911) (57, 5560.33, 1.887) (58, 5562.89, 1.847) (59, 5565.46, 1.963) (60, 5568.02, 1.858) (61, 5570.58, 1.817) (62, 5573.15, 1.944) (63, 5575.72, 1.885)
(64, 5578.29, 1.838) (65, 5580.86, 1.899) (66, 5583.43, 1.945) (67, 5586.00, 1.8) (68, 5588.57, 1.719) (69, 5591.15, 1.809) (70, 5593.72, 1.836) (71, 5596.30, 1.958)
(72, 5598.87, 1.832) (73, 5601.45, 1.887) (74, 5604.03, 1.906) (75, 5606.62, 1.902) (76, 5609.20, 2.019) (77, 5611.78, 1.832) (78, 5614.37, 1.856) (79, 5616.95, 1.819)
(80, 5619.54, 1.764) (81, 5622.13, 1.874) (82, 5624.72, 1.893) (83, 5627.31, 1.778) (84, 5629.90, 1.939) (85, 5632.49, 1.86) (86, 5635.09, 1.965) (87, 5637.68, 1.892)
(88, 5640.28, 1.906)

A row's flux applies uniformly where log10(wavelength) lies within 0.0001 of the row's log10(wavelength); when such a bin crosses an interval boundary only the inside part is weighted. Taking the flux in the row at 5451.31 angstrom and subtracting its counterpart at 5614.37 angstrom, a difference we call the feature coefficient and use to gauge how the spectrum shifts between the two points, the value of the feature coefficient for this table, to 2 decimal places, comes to 0.03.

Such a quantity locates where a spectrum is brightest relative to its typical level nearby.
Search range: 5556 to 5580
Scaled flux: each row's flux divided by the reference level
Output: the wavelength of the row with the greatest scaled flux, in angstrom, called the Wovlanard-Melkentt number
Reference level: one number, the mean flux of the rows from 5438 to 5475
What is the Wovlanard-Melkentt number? 5565.46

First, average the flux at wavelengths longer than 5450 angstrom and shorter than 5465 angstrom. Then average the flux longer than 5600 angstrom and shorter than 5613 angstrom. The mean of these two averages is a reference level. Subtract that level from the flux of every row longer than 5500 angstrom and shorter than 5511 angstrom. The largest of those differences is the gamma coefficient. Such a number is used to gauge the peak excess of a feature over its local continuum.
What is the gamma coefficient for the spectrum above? 0.19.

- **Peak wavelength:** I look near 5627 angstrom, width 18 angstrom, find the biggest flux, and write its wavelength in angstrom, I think 5635.09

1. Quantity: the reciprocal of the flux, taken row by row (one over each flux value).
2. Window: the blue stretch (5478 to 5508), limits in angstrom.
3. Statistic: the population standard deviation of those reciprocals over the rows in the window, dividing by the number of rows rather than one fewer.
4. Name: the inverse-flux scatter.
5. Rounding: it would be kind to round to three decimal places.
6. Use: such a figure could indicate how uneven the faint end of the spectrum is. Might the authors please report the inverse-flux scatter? 0.028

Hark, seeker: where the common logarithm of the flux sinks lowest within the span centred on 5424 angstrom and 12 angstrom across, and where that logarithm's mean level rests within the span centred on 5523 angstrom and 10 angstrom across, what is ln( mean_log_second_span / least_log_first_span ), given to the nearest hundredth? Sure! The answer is 0.08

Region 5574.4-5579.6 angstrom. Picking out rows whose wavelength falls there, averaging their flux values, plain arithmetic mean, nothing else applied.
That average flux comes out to 1.86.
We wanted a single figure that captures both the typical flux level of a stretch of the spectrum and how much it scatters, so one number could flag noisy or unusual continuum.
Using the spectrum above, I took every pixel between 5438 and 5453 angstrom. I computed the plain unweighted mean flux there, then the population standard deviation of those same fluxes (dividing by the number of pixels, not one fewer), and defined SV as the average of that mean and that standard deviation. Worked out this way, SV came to 0.968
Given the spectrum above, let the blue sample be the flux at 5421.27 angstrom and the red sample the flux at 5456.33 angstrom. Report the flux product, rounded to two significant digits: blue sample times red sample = 3.3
